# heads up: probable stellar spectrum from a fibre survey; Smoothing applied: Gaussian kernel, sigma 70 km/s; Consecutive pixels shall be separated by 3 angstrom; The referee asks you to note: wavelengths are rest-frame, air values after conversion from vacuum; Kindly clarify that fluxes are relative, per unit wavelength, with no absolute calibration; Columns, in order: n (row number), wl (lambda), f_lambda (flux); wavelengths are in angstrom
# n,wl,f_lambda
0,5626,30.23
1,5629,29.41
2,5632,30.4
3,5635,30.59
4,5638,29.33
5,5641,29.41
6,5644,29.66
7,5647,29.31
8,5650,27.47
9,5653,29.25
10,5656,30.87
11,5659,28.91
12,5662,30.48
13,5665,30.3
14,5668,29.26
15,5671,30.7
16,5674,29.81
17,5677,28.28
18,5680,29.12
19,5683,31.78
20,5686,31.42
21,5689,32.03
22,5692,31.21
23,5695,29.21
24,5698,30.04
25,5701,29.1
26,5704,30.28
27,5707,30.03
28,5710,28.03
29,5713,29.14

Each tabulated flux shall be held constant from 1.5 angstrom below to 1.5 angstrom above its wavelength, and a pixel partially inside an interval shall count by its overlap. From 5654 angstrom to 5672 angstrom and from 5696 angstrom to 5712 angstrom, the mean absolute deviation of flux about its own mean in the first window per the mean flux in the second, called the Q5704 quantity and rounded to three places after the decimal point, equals 0.023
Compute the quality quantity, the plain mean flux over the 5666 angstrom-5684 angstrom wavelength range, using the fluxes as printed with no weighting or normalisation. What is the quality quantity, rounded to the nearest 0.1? 29.8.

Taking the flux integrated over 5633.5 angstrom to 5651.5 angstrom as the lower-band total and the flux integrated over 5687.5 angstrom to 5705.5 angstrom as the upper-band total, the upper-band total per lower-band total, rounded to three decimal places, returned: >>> 1.035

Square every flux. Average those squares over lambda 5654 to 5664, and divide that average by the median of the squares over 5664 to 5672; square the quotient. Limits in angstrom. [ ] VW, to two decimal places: 0.97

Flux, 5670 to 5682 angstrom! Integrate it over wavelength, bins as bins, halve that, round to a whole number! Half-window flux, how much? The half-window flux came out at 177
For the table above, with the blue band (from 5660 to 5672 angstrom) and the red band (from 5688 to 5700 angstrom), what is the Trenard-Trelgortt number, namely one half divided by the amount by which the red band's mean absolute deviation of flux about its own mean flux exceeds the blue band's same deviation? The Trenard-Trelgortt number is 0.9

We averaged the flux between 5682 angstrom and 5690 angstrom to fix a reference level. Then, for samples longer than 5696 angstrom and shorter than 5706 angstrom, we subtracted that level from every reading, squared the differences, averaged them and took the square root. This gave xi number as 2.0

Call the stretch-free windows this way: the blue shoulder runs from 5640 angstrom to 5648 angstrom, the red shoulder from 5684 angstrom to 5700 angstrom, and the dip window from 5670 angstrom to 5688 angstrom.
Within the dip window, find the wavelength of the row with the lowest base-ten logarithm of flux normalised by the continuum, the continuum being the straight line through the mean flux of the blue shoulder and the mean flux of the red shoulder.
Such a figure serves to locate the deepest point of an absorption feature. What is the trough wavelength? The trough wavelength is 5677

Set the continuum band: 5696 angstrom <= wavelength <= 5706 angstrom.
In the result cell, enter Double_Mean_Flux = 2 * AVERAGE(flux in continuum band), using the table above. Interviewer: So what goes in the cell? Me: 59.6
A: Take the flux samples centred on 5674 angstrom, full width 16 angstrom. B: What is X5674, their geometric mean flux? 29.4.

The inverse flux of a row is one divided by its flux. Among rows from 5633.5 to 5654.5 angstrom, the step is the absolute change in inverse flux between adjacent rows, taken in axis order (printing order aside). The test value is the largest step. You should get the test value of 0.0023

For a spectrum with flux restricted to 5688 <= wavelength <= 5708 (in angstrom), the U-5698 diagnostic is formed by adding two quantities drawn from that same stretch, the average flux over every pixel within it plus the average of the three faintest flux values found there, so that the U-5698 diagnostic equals 59.7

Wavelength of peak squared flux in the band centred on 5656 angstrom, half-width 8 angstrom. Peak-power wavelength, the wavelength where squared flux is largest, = 5656 angstrom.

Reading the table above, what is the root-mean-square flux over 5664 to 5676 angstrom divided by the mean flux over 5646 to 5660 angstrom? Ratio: 1.03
